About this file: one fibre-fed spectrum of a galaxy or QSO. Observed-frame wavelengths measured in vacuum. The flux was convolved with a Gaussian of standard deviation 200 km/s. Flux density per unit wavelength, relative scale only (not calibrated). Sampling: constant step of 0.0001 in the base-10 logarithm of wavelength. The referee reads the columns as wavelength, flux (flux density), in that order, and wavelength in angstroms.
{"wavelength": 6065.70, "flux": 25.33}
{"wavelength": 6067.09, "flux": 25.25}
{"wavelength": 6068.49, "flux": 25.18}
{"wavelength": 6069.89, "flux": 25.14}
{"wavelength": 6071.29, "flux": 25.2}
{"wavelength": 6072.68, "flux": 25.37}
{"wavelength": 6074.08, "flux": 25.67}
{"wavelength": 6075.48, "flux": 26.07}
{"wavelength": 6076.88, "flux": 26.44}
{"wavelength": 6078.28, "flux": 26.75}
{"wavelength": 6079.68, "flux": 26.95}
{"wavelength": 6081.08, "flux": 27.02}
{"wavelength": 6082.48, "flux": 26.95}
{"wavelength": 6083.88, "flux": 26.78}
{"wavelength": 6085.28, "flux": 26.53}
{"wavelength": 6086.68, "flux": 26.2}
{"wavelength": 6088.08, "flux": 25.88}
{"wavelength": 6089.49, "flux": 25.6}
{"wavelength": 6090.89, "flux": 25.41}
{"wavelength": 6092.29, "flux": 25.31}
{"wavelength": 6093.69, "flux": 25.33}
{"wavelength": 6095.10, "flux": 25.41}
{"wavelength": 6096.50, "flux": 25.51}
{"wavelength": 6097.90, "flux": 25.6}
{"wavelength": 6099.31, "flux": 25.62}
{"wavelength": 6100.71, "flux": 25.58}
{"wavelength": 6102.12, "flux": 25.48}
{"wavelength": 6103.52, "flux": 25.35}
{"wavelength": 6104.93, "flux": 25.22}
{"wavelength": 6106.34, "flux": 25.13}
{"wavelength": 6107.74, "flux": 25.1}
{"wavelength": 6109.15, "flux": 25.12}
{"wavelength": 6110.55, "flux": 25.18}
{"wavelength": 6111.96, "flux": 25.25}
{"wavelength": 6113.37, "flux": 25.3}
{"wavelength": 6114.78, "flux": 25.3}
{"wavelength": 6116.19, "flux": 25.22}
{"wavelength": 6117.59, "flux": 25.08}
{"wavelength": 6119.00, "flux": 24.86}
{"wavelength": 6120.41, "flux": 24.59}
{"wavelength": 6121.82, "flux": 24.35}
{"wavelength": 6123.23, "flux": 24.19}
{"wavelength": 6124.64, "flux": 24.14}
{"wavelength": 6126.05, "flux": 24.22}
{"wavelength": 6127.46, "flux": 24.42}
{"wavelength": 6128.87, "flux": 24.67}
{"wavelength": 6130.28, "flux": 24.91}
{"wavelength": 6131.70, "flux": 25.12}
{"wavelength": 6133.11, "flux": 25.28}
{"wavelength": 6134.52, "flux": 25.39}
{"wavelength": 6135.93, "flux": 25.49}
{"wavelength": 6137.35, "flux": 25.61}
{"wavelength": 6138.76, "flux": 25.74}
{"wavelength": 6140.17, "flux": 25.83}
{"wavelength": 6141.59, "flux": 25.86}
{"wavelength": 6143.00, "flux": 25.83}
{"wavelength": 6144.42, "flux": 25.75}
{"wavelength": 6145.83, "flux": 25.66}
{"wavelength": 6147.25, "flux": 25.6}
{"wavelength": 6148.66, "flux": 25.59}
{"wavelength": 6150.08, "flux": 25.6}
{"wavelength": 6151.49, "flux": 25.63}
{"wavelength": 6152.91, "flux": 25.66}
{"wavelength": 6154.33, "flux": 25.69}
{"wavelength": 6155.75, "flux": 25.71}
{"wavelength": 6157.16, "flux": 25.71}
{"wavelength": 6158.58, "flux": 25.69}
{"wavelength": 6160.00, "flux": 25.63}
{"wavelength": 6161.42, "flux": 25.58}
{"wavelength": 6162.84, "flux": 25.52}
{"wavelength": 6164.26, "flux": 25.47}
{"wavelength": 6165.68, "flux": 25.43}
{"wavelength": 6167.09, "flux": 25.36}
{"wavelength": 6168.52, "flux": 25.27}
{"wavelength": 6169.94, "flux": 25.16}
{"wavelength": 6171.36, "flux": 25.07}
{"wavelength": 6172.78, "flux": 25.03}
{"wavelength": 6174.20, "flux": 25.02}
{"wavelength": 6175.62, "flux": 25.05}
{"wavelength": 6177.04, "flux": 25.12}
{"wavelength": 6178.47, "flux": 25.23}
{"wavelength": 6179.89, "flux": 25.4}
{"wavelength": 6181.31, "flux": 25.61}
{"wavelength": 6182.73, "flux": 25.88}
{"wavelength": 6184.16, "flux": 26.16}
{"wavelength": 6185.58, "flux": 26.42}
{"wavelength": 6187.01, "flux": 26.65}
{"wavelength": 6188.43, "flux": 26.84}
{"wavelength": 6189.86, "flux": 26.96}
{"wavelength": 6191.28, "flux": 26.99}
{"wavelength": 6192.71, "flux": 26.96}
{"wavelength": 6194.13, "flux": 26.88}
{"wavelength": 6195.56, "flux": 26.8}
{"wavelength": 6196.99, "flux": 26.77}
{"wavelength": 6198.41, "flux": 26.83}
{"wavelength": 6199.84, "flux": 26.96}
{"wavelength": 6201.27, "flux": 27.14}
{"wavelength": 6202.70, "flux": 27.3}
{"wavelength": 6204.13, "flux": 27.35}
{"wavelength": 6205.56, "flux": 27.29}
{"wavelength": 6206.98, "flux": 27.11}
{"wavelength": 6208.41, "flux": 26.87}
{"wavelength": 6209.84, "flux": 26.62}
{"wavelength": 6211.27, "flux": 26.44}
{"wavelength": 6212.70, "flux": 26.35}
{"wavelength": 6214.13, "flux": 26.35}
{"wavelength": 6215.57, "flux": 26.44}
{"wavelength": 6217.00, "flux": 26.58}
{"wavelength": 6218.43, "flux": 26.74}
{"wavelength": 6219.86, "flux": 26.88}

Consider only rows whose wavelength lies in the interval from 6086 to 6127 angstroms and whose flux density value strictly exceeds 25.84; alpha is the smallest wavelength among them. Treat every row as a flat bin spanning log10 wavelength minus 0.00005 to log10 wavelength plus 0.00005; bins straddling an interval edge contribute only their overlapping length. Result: 6086.68 angstroms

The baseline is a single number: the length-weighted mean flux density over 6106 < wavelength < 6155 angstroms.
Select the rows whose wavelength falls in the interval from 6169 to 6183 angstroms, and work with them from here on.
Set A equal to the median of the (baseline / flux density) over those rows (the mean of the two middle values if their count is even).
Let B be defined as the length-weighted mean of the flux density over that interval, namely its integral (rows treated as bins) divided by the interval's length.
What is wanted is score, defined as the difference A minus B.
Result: -24.3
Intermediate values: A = 1.00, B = 25.3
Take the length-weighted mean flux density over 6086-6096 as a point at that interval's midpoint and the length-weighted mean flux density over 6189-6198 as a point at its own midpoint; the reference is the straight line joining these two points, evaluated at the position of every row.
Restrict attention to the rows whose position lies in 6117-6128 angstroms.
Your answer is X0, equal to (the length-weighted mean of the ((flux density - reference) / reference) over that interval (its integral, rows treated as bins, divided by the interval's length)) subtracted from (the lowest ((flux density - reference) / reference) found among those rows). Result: -0.014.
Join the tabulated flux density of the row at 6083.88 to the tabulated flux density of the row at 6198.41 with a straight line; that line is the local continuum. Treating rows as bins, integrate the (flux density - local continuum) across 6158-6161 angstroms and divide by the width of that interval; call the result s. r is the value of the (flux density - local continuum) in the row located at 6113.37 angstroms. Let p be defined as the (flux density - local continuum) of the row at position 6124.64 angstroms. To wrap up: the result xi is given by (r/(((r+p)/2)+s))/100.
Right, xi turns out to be 0.0046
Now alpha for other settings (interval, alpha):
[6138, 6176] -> 6141.59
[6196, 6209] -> 6196.99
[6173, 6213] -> 6182.73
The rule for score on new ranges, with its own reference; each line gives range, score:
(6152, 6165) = -24.6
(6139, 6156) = -24.7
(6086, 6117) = -24.4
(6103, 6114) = -24.2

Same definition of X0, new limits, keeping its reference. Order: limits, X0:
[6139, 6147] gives -0.006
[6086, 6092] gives -0.014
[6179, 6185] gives -0.012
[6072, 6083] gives -0.038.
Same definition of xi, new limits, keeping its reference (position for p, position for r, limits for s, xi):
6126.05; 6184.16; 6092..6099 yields 0.0022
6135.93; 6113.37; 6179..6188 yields 0.0068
